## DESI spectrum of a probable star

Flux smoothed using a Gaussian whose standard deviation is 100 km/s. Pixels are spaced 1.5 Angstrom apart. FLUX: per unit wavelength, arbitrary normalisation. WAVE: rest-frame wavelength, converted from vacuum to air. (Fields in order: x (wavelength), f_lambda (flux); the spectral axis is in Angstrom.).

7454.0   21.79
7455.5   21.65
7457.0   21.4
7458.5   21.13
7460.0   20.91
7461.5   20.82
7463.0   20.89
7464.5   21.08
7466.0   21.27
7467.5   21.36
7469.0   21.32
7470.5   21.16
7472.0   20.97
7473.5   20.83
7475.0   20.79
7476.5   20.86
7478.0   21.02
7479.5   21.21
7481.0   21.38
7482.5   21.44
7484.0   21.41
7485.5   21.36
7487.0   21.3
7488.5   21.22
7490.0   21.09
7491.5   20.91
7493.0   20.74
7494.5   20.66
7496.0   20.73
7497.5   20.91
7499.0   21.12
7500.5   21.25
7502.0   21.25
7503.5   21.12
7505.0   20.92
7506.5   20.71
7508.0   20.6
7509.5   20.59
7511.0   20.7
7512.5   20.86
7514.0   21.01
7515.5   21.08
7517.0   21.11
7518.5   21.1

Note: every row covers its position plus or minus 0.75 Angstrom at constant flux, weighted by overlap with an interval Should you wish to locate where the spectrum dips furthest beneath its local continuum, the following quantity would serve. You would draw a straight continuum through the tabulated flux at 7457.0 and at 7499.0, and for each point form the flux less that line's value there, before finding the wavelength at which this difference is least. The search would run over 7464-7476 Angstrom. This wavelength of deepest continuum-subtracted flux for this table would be 7475.0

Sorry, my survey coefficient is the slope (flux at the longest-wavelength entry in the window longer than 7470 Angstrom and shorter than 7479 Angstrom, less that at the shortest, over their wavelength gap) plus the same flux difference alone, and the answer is -0.16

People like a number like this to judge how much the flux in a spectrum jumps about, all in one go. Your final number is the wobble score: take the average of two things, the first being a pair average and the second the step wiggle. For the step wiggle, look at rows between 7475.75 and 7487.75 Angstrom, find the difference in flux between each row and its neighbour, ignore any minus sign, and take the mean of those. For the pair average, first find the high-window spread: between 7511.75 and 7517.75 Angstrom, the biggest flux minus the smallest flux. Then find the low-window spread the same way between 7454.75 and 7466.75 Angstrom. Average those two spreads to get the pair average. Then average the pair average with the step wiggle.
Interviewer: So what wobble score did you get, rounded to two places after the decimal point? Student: 0.32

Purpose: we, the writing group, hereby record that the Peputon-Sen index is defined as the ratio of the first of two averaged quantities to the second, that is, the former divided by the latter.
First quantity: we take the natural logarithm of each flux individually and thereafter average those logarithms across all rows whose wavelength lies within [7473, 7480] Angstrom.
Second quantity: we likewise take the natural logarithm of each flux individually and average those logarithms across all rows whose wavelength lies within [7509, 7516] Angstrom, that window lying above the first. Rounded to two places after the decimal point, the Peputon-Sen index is 1.00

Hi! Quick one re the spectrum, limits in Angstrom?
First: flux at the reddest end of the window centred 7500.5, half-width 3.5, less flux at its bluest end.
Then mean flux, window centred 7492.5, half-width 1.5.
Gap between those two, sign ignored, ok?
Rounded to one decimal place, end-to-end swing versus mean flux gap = 20.6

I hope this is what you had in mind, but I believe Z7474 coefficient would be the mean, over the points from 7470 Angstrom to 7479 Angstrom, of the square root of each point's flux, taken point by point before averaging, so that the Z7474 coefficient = 4.576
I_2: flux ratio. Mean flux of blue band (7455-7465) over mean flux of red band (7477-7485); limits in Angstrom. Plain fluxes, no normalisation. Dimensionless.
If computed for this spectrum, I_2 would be 0.992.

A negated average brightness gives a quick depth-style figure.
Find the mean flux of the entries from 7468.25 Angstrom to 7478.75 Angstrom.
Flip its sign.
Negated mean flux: -20.99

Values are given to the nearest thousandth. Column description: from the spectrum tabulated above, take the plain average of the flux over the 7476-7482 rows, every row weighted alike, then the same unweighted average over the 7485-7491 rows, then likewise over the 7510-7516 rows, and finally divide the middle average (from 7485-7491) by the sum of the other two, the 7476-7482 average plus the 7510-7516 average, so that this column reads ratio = 0.505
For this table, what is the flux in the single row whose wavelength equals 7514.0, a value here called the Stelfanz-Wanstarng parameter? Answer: 21.01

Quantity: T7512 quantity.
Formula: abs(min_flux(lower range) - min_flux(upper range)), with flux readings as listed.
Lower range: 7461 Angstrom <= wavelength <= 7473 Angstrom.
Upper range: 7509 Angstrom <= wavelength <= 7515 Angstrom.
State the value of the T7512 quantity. 0.23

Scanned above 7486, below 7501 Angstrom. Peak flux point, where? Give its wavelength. 7487.0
